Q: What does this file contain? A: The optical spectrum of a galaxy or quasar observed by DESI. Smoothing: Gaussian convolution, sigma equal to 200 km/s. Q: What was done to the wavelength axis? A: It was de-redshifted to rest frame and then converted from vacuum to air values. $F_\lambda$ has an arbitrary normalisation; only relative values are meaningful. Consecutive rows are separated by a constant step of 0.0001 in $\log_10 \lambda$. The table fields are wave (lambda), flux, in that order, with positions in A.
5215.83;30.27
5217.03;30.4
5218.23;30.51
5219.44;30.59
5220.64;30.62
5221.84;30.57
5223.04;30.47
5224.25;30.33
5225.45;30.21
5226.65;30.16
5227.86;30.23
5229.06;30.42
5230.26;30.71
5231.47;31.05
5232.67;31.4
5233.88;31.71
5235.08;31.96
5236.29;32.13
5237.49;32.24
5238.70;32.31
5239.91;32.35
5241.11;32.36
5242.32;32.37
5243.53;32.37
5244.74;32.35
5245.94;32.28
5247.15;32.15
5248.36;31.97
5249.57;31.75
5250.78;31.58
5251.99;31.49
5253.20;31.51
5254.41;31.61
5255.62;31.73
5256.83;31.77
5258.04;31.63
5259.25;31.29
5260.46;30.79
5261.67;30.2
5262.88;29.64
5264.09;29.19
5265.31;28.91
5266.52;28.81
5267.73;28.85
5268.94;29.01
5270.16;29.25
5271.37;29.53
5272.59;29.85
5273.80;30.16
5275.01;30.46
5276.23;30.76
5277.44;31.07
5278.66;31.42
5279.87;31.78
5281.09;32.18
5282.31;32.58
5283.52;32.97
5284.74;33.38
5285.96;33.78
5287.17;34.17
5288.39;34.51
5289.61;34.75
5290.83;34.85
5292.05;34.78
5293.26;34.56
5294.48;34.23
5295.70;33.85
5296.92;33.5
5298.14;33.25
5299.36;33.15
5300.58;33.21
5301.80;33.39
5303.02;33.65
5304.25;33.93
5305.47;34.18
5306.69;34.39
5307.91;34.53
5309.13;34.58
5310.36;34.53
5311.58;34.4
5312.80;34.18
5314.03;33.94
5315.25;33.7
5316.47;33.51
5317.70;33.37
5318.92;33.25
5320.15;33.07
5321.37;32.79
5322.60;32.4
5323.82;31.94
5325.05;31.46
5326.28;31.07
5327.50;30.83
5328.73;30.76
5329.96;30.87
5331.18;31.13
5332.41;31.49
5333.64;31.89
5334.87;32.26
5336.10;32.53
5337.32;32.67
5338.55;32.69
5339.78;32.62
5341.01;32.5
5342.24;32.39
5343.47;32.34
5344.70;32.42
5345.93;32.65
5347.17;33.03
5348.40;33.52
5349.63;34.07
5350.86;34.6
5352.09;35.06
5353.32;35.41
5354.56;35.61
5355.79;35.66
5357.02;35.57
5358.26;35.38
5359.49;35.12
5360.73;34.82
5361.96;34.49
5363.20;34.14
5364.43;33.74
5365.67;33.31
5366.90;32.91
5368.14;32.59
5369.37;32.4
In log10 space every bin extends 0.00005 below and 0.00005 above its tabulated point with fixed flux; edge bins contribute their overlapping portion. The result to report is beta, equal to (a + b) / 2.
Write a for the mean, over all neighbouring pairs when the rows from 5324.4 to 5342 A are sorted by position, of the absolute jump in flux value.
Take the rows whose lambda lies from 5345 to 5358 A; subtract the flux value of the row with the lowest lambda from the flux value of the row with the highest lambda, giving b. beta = 1.6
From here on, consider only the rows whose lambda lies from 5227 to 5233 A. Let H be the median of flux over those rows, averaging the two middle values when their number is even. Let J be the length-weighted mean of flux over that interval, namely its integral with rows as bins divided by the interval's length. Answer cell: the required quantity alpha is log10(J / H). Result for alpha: 0.0000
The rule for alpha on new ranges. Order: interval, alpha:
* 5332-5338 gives -0.0007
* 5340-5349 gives 0.0022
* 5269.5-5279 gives -0.0007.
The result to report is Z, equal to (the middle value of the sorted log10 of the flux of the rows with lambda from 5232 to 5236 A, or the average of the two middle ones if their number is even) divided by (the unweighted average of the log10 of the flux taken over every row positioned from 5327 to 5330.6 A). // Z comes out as 1.01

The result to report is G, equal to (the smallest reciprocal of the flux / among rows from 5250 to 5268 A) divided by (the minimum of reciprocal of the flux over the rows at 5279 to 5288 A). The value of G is 1.08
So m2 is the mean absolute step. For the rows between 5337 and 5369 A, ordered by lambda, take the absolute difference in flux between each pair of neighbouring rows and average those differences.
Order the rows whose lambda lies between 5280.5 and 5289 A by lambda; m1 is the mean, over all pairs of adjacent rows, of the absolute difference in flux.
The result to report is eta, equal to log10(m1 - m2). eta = -0.9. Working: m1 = 0.39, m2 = 0.270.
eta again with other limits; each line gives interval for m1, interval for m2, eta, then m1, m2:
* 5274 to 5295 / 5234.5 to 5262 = -0.8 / 0.31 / 0.143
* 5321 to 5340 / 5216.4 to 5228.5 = -0.7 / 0.27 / 0.083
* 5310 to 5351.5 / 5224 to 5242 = -1.1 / 0.25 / 0.169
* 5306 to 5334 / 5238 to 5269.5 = -1.2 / 0.23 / 0.175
